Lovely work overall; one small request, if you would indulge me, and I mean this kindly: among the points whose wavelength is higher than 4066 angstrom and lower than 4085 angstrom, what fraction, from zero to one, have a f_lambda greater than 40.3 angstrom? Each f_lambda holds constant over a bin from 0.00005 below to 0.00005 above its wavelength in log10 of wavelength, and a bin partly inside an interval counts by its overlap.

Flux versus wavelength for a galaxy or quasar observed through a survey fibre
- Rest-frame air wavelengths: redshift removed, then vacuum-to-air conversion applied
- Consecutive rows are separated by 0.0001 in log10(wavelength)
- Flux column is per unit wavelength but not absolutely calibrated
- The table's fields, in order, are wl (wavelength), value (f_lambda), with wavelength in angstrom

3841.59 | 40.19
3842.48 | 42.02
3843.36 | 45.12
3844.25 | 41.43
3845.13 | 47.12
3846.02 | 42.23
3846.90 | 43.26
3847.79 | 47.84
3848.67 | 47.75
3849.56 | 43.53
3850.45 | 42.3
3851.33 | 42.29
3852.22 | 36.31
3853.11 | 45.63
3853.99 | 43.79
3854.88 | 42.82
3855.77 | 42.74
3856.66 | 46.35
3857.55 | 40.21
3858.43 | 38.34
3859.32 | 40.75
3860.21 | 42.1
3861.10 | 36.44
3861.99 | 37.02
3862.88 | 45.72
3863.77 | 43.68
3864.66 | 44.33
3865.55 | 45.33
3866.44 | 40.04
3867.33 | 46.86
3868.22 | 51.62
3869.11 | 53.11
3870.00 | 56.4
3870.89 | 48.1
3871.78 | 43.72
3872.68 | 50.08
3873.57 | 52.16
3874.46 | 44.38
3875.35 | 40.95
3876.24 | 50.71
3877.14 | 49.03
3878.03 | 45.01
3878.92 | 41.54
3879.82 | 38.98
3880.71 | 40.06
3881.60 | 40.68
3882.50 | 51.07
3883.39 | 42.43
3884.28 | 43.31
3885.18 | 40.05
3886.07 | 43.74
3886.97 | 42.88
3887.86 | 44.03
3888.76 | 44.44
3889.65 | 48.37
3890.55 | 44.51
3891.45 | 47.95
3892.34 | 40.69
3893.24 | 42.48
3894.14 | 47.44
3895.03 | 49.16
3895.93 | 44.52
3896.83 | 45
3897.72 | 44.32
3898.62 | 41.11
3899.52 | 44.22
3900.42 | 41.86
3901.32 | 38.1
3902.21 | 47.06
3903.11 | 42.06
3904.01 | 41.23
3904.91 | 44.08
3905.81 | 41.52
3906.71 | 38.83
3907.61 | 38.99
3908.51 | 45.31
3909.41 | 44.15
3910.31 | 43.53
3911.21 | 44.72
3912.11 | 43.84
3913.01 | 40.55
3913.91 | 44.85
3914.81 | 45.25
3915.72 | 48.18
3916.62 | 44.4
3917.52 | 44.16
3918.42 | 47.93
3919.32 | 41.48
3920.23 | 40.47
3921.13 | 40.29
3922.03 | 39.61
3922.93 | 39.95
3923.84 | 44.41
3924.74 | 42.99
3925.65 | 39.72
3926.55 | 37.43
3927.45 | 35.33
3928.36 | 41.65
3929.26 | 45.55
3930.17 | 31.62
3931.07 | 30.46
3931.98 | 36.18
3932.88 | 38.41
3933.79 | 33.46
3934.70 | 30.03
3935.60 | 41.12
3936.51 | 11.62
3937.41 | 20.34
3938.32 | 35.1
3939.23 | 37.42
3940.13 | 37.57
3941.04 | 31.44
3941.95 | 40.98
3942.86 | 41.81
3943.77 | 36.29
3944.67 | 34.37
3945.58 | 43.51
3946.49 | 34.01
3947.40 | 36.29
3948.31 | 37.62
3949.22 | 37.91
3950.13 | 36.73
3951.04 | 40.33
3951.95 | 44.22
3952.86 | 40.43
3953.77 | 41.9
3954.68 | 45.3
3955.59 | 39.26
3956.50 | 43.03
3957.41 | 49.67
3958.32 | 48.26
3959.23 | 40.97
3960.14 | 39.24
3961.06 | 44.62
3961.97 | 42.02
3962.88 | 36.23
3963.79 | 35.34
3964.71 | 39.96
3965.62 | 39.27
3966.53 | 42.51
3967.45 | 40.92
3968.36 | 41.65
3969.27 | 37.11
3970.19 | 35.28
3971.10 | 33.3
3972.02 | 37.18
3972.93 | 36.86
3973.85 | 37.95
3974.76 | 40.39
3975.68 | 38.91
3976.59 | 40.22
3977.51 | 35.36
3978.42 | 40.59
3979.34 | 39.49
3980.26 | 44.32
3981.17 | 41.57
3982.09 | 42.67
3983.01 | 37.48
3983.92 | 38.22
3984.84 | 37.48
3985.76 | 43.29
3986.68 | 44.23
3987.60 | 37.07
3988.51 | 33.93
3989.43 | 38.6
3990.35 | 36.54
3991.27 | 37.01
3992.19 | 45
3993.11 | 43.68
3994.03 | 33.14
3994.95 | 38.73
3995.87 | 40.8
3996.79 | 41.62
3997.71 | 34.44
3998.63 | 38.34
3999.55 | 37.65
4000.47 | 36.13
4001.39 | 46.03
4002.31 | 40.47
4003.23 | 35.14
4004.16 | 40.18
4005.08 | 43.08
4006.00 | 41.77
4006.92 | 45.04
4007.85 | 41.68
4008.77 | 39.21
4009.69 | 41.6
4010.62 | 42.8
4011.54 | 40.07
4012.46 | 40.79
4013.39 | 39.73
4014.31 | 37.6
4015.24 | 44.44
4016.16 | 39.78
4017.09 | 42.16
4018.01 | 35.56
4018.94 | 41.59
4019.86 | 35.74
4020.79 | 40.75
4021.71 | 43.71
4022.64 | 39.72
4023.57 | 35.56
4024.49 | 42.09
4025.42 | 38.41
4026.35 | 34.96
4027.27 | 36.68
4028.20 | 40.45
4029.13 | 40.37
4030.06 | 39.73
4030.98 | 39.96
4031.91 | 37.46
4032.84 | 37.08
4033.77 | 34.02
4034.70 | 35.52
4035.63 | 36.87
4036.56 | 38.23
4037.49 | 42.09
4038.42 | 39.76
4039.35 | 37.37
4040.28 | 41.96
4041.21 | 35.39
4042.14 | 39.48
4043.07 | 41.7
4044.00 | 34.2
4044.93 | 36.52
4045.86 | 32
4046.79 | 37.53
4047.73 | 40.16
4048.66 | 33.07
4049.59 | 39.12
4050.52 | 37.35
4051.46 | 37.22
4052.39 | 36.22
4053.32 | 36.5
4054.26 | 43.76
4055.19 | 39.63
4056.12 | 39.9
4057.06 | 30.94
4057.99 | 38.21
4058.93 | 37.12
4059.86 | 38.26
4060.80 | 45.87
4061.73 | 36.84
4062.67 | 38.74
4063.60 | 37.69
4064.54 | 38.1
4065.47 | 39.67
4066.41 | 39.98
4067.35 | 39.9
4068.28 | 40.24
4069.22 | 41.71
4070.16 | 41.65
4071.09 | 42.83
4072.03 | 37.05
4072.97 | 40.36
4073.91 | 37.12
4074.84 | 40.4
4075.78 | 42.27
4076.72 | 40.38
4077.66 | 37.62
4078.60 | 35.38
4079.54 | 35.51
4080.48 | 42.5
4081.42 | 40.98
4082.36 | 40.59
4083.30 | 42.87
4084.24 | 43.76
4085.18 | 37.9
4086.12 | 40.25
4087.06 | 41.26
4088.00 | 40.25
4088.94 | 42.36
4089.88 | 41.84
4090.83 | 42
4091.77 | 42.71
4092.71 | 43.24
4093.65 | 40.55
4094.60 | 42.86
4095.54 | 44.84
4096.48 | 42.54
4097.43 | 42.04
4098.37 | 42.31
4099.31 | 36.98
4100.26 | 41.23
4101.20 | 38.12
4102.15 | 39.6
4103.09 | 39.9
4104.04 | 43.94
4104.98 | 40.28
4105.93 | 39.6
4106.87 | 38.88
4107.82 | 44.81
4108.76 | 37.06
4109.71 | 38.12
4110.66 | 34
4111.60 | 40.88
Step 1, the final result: 0.6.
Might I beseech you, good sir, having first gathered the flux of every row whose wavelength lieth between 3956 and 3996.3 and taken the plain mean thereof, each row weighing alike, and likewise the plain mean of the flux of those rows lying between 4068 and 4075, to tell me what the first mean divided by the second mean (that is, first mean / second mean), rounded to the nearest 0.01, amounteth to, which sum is 0.99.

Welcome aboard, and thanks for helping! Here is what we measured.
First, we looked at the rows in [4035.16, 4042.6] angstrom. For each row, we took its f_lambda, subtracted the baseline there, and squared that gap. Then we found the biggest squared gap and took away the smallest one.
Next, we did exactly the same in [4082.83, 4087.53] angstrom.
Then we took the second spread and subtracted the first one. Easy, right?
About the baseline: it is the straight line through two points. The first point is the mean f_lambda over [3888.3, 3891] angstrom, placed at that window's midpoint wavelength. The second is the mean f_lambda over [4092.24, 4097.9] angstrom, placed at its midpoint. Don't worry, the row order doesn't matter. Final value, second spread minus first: -39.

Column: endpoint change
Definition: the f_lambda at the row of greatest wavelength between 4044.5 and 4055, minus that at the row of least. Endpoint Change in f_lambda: 7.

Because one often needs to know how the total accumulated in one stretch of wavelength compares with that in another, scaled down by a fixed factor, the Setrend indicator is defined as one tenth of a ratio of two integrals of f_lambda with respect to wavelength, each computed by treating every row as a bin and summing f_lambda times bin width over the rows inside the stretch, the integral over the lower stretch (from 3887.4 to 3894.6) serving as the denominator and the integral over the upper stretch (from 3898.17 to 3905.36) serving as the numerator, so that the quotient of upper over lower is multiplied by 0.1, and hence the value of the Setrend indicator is 0.09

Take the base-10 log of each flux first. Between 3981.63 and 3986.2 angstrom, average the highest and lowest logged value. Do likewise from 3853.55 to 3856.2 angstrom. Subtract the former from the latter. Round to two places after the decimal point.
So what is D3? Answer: 0.03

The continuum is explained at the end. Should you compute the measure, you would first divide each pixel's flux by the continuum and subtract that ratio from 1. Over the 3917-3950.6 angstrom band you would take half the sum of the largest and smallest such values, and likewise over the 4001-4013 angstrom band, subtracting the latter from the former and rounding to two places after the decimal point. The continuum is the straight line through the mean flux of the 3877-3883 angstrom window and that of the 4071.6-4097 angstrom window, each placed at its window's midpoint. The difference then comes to 0.28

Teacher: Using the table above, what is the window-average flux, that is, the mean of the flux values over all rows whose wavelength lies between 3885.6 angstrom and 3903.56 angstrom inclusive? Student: 44.2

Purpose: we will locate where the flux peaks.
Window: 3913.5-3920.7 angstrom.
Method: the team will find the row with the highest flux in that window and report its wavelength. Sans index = 3915.72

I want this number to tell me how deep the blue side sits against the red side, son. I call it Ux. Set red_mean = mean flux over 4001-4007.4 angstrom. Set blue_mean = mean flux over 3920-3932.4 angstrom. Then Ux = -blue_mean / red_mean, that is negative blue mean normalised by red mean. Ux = -0.94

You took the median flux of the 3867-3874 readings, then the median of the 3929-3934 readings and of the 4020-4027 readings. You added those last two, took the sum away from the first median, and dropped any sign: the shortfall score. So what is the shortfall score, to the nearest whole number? 24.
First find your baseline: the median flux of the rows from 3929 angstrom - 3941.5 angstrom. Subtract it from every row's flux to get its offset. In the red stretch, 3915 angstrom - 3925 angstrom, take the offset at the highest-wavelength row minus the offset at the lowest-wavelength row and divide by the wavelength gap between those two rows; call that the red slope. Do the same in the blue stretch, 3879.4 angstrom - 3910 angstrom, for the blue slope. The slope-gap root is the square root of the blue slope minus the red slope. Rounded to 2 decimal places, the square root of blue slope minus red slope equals 0.87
